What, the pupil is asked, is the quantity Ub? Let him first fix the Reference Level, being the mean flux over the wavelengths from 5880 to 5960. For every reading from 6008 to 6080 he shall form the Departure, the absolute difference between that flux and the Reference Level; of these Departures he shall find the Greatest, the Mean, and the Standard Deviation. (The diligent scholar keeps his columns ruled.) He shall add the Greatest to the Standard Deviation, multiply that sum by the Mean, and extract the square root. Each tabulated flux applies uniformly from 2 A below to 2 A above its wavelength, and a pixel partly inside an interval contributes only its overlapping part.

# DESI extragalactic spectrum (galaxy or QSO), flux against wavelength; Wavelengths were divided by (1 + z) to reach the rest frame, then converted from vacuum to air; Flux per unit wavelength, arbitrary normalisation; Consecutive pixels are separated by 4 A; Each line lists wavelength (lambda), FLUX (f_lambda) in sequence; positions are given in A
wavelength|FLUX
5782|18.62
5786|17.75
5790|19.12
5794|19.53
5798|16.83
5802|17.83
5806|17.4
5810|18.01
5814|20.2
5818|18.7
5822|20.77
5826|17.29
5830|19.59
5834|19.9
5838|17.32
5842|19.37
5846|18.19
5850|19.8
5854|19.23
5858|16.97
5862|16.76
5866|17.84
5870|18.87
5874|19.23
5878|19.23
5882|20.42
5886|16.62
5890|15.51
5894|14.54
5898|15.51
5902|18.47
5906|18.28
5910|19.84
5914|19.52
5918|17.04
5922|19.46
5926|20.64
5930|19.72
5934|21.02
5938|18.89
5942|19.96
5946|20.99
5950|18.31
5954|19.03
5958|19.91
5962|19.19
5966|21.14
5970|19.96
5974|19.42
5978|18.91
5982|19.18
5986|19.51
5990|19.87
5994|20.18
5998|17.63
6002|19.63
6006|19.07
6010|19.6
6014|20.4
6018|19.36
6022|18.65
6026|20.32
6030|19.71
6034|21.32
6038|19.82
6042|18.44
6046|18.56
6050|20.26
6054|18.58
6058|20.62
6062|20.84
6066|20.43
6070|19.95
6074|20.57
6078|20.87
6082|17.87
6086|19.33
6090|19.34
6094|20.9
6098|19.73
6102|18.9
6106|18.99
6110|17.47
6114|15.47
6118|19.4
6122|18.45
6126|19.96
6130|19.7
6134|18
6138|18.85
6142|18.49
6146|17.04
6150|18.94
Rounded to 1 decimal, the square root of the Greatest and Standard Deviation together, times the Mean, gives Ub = 2.1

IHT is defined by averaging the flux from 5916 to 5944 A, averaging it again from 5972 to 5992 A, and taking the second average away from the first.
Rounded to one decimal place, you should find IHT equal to 0.2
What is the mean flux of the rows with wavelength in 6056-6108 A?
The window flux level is 19.9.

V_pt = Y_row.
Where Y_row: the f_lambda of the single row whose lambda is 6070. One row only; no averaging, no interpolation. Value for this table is 19.95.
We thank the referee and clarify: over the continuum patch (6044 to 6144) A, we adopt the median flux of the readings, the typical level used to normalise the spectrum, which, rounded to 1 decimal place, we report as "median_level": 19.3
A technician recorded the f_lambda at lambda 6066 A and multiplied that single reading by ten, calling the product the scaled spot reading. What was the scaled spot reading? 204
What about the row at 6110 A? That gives 175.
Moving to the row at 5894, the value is 145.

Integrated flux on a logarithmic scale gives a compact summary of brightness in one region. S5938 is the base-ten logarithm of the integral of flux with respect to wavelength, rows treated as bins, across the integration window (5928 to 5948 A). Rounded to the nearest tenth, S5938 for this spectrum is 2.6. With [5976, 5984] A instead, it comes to 2.2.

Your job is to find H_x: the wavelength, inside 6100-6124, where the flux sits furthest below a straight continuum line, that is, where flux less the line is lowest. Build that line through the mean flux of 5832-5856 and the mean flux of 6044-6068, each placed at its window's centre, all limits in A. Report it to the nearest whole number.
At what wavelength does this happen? 6114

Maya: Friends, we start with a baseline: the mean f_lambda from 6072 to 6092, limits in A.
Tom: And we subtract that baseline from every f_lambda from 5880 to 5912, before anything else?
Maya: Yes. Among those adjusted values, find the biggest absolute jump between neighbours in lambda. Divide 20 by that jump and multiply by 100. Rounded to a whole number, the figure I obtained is 526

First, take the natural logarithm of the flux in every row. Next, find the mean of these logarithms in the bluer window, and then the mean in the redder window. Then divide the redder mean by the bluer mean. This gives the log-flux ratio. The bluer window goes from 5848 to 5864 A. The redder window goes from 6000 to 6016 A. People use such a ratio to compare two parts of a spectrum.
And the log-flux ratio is 1.028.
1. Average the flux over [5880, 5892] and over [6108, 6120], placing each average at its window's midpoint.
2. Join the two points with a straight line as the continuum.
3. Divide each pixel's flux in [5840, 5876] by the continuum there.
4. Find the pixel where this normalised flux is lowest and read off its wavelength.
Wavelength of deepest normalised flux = 5862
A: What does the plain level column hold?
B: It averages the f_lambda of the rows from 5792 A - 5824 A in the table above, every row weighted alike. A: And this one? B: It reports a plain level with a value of 18.7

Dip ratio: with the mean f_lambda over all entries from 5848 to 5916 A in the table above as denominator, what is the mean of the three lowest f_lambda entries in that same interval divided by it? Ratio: 0.84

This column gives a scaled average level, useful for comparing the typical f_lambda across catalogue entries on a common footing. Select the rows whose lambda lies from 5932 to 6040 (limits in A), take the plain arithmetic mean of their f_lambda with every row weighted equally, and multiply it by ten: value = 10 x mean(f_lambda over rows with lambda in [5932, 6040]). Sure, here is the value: 197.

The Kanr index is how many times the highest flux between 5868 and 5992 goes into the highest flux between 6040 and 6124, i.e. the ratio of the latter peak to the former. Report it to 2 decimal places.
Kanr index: 0.99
